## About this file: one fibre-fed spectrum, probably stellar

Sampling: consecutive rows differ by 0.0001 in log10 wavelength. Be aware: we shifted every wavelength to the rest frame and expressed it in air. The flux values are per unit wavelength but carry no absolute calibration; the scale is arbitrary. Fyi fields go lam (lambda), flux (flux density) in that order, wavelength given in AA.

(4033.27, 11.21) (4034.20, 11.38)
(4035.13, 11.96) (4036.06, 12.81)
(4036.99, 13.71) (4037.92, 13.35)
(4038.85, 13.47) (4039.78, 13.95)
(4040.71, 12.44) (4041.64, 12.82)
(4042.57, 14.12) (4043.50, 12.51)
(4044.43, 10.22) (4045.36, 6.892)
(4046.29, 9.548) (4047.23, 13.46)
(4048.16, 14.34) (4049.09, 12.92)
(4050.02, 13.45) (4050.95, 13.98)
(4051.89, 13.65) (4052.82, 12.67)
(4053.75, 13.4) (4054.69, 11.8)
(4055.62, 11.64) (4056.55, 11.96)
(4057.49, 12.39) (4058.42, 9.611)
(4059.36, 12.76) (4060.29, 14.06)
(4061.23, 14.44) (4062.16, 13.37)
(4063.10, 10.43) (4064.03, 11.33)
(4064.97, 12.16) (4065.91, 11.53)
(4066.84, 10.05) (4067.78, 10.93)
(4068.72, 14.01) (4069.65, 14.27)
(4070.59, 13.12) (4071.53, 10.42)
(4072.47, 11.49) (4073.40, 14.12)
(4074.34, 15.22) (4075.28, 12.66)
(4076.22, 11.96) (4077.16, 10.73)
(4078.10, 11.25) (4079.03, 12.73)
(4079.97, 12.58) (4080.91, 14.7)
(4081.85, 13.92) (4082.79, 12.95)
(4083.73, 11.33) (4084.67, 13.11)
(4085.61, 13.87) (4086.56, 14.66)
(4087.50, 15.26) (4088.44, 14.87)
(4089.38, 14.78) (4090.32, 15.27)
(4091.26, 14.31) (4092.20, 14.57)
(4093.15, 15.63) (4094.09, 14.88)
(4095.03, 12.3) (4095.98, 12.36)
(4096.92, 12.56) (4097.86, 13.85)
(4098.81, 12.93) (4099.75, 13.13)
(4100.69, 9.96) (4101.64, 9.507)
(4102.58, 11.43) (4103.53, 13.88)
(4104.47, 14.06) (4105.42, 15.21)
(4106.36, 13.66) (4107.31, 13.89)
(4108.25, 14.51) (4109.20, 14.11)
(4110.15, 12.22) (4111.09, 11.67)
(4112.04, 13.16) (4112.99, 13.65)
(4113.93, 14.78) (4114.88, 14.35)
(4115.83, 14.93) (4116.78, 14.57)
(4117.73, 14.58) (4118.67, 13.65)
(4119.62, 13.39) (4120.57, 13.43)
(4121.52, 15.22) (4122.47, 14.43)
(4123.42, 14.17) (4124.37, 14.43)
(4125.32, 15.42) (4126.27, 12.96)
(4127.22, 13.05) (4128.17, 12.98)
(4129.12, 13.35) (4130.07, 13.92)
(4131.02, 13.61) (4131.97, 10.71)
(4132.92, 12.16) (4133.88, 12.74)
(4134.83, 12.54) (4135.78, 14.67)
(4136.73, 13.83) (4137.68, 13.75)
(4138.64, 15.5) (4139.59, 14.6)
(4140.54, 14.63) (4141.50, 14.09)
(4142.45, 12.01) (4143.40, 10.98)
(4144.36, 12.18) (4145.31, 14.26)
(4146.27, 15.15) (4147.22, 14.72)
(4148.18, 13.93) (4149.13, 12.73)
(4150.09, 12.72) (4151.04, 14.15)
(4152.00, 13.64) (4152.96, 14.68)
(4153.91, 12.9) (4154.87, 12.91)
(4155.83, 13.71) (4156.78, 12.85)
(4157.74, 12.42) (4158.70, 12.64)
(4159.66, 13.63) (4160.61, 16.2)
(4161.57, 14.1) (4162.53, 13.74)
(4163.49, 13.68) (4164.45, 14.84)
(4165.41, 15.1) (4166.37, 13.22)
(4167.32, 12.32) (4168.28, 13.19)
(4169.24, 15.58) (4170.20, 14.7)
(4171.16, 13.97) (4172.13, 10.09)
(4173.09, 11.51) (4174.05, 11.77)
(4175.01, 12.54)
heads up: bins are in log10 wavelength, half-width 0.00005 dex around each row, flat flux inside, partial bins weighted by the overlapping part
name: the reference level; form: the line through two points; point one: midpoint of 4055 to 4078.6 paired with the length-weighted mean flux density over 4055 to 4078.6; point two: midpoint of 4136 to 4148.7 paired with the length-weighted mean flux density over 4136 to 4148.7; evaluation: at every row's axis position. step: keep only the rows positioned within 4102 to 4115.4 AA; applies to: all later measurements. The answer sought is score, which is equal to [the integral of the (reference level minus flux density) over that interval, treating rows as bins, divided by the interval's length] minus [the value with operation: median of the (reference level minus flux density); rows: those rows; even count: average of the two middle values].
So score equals 0.4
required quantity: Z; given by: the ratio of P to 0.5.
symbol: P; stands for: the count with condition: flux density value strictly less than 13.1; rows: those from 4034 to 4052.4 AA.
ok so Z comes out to 20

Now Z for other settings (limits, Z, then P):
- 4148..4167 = 14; 7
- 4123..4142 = 14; 7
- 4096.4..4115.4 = 14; 7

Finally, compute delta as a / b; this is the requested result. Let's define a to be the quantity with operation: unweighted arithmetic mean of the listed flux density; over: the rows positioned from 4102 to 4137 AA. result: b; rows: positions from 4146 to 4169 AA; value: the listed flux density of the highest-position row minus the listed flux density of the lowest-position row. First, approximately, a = 13.7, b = -2.0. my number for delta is -7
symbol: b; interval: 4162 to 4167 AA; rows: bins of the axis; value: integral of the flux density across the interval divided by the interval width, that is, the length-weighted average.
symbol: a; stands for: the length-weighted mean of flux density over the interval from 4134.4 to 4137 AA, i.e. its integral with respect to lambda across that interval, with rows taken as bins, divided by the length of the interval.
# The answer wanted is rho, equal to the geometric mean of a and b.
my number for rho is 13.9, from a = 13.7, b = 14.07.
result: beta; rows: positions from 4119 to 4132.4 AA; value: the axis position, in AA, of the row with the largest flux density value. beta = 4125.32 AA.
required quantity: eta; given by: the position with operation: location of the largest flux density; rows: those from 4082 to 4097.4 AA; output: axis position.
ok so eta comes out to 4093.15 AA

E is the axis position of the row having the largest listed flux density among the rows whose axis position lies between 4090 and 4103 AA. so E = 4093.15 AA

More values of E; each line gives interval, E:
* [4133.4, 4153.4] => 4138.64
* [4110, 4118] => 4115.83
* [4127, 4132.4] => 4130.07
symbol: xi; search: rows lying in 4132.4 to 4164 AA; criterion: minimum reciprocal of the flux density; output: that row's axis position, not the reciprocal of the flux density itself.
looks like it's 4160.61 AA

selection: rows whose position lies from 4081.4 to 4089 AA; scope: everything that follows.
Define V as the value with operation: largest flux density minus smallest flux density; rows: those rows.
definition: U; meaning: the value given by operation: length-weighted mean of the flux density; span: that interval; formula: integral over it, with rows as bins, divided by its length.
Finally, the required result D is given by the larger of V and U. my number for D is 13.8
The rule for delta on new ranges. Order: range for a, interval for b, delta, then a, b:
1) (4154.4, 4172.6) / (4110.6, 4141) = 5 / 13.6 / 3.0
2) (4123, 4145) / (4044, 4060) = 5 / 13.4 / 2.5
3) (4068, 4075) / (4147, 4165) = 110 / 13.2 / 0.1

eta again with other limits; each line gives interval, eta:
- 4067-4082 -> 4074.34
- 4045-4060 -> 4048.16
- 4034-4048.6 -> 4048.16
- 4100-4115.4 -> 4105.42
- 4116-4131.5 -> 4125.32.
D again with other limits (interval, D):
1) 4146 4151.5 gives 13.9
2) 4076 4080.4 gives 11.9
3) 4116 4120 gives 14.1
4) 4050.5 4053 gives 13.5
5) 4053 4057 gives 12.2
